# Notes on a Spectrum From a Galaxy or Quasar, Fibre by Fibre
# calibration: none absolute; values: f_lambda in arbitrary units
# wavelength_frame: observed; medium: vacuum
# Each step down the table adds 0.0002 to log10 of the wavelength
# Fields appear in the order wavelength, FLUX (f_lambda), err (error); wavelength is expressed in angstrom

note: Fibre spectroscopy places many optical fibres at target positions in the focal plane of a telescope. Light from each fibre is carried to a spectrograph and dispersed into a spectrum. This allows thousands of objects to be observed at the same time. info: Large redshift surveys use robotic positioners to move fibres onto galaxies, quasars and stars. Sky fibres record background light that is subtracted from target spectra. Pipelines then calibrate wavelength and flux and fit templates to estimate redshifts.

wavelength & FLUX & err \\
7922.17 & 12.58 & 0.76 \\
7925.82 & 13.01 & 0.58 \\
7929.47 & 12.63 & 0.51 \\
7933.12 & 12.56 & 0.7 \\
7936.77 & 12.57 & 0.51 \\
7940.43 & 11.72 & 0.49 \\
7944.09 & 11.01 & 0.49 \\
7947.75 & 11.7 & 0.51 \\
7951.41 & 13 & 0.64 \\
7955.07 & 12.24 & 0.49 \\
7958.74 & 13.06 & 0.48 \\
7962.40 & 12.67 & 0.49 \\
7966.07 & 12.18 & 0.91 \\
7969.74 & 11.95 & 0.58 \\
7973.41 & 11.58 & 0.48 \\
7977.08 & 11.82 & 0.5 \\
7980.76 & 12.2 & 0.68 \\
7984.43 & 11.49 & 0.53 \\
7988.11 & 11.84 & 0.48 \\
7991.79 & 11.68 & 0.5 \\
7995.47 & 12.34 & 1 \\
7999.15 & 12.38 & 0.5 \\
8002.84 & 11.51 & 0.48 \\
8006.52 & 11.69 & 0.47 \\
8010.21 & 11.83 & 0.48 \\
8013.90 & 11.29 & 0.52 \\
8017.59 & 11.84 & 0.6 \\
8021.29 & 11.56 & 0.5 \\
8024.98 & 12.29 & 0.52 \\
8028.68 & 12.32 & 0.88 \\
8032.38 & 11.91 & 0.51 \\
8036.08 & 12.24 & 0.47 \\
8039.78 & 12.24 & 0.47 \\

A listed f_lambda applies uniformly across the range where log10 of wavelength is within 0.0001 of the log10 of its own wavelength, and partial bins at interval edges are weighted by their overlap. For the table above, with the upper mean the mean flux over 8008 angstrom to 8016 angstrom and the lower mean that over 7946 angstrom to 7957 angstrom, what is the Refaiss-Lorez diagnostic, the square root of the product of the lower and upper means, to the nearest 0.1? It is 11.9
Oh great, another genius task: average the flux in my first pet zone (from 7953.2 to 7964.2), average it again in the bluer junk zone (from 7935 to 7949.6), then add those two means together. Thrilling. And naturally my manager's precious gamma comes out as 24.4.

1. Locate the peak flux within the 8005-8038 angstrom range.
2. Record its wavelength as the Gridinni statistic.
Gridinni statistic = 8028.68 angstrom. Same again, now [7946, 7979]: 7958.74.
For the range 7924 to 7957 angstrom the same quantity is 7925.82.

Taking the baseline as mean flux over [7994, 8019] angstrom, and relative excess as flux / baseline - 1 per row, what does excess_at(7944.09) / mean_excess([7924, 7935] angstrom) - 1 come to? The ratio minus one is -1.9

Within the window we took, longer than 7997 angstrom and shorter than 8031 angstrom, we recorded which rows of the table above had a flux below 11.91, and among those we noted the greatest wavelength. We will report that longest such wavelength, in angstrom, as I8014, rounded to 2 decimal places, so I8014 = 8021.29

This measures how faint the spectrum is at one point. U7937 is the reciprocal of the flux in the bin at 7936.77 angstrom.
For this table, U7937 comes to 0.0796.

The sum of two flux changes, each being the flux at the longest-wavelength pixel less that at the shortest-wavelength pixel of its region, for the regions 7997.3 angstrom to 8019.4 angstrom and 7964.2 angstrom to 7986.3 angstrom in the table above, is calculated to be -1.2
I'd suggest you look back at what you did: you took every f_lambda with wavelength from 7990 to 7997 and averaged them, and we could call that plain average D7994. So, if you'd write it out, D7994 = 12.0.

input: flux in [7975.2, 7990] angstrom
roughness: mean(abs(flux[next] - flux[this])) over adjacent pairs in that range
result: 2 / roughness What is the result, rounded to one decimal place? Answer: 4.2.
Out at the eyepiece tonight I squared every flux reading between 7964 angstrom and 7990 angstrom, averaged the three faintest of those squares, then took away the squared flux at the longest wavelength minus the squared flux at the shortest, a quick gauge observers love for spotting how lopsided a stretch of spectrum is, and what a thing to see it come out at 143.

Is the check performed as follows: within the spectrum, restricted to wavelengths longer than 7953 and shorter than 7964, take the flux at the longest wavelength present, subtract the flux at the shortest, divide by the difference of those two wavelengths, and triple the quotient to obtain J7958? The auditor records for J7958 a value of 0.18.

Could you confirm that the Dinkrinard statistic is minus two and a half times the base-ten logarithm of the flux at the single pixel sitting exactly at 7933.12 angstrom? -2.75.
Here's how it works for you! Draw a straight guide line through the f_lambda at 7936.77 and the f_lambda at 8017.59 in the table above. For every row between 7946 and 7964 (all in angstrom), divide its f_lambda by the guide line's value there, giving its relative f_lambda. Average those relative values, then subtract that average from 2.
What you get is 0.989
